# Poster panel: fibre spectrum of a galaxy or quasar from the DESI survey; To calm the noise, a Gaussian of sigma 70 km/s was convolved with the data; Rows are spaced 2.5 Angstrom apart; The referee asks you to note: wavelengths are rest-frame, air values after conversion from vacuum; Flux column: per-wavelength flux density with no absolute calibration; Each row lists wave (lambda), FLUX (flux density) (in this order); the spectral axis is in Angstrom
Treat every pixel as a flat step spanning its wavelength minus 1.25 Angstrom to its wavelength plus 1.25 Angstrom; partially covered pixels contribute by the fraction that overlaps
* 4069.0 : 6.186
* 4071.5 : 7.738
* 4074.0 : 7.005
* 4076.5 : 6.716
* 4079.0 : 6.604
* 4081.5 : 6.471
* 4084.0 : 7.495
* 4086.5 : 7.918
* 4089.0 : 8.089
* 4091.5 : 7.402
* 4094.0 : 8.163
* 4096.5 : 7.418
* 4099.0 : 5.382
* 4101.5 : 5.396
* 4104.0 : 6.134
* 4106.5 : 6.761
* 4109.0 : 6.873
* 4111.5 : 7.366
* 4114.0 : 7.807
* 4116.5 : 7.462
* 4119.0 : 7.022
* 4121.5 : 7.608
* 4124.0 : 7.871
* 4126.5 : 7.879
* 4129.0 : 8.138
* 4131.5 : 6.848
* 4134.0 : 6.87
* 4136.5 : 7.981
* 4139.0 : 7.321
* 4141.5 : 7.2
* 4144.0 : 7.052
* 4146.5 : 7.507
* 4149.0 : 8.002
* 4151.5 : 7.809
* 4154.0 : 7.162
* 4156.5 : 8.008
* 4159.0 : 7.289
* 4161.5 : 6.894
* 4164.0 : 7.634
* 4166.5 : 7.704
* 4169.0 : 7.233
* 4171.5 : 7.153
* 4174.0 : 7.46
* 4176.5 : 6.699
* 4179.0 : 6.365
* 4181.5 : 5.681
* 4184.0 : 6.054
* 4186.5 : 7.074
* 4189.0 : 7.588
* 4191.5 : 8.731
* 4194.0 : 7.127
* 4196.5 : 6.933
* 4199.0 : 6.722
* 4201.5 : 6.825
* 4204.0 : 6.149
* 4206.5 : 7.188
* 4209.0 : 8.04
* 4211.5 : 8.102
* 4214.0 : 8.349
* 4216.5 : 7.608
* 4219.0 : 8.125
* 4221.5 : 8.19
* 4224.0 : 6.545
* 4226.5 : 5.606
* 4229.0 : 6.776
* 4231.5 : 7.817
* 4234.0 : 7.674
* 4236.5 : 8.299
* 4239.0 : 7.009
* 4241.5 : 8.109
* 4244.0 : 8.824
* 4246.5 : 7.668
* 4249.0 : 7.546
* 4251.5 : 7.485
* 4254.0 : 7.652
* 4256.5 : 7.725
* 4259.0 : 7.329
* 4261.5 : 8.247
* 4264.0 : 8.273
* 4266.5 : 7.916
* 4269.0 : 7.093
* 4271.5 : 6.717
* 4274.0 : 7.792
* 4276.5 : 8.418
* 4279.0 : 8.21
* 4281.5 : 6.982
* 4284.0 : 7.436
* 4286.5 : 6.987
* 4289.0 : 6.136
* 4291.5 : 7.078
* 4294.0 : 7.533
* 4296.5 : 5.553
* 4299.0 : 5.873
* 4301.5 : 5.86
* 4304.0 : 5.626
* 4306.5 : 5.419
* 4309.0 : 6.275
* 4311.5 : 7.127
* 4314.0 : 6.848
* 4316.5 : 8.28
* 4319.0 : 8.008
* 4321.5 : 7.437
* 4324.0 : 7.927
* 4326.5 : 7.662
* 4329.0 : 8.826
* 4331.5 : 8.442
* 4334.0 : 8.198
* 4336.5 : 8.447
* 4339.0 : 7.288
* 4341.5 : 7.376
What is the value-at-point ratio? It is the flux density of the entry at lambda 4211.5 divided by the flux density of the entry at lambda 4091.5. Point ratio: 1.09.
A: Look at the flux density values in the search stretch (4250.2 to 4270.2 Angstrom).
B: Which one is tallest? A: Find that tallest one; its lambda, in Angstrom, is 4264.0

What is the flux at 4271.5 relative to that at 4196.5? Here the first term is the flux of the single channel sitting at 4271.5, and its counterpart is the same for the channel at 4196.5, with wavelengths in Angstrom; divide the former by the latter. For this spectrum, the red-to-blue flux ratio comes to 0.97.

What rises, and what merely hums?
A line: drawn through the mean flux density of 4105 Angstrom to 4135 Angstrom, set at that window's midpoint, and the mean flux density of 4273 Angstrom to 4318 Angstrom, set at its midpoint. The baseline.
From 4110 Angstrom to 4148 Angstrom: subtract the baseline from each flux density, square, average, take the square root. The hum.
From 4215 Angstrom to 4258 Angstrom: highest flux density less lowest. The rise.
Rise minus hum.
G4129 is 2.8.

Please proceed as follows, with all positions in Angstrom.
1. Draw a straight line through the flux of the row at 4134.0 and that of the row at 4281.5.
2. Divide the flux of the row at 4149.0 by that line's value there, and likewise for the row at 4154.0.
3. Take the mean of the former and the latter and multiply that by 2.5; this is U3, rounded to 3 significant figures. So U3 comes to 2.75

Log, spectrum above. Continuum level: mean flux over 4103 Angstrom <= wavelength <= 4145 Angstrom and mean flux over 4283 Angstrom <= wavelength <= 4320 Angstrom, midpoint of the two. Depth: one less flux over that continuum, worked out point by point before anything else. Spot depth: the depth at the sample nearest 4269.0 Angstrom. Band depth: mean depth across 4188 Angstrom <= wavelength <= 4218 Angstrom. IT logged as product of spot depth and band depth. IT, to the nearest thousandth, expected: 0.001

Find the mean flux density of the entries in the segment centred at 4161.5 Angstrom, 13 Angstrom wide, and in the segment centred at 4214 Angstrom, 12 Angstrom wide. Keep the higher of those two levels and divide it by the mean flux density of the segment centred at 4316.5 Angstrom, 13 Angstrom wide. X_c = 1.07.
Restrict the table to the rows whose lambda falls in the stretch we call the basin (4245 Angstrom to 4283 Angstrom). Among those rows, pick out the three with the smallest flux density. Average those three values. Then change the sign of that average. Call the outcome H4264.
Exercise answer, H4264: -6.9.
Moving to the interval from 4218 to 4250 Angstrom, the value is -6.3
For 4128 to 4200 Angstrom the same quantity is -6.0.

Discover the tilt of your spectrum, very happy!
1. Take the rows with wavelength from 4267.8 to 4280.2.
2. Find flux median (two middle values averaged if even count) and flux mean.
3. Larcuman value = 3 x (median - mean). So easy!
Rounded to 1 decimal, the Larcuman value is 0.4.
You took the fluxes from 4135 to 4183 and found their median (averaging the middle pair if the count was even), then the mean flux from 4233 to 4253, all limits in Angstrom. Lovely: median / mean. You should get 0.93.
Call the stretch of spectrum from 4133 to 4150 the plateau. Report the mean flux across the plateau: 7.42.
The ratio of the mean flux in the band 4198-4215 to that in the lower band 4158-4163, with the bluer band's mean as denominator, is 1.03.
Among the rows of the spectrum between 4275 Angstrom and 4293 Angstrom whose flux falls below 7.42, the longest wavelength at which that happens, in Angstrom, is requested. 4291.5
